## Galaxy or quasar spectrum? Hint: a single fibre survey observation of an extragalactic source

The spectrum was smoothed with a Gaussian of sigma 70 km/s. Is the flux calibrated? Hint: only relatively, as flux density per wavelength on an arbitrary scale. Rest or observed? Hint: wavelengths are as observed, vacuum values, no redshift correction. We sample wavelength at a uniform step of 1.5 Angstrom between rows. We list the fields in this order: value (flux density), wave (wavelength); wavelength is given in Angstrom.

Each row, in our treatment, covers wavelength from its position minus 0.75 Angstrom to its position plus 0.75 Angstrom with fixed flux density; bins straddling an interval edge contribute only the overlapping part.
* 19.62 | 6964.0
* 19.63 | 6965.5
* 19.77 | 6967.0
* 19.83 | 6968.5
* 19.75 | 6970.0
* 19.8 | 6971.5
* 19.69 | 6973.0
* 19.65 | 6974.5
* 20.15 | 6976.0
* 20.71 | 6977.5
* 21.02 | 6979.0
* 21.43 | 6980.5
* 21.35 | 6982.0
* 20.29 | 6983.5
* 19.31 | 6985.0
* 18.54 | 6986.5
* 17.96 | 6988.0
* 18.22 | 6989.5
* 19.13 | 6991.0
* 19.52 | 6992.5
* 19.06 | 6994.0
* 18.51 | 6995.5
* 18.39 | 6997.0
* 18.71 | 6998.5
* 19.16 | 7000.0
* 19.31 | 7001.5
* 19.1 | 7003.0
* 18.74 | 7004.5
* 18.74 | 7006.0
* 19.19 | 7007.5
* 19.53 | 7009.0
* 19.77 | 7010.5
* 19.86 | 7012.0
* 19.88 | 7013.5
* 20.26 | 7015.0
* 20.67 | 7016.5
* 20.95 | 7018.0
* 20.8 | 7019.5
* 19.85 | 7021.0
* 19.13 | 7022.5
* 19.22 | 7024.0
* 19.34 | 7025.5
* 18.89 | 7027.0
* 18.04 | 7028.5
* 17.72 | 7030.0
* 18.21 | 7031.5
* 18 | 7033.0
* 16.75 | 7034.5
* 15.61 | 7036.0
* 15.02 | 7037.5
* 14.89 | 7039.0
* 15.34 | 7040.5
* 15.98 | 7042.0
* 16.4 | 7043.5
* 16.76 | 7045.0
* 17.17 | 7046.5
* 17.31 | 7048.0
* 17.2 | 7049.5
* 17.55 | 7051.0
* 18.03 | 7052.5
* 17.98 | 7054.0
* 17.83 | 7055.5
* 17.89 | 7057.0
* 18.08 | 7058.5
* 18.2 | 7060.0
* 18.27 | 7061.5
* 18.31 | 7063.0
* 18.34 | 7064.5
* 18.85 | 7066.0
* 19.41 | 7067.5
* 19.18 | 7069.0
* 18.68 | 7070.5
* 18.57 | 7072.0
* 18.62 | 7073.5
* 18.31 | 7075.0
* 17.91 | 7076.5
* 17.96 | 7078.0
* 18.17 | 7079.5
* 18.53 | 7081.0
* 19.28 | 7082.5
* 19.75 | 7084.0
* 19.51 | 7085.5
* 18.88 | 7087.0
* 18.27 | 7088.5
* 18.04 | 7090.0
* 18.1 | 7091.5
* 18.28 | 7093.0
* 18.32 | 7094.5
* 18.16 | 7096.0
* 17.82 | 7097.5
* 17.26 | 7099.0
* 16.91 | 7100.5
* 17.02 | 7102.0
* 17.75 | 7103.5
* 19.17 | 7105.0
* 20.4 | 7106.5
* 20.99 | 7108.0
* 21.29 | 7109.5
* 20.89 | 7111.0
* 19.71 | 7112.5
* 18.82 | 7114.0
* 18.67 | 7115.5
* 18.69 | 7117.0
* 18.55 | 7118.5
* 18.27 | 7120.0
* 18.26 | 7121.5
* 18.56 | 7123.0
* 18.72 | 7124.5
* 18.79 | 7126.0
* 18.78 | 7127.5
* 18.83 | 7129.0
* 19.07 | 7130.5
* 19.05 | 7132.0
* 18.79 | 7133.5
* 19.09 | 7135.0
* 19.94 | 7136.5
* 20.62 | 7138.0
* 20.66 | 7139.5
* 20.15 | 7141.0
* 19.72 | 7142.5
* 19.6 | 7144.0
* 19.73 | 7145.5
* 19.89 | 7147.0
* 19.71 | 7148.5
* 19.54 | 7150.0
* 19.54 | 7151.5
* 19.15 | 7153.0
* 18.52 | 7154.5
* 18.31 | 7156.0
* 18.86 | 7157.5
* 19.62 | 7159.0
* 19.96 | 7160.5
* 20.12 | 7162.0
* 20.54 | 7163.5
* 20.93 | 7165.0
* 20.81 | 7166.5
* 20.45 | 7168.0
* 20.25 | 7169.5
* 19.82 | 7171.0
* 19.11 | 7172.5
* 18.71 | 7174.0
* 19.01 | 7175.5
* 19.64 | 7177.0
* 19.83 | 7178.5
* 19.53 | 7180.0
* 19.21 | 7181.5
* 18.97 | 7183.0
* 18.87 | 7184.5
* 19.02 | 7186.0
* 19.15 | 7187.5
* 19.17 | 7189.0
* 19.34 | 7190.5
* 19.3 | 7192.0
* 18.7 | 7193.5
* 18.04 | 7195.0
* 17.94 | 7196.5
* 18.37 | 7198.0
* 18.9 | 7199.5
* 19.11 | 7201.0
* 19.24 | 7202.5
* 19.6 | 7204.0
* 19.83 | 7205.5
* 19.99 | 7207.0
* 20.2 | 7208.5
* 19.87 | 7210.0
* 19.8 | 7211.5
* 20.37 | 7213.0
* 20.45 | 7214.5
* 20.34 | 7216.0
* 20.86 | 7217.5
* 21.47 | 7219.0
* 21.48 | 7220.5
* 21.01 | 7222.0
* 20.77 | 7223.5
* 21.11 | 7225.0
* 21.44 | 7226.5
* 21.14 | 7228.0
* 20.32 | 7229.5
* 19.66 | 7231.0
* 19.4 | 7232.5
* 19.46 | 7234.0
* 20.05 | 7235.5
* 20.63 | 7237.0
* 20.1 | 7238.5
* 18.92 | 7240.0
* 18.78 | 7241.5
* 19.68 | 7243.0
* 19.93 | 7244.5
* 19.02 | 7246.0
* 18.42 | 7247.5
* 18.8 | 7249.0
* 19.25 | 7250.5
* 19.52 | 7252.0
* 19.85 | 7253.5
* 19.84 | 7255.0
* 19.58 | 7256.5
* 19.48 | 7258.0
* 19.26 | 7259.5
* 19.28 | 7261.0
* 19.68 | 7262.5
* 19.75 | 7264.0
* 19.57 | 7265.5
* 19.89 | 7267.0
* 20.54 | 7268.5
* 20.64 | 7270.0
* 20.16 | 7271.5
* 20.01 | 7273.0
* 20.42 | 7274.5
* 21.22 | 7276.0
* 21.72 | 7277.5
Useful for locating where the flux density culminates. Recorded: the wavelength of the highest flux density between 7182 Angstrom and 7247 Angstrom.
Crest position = 7220.5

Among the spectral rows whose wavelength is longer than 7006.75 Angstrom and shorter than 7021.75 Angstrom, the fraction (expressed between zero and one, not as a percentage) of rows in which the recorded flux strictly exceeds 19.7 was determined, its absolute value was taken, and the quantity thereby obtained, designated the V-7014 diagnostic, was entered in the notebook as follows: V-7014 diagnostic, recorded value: 0.80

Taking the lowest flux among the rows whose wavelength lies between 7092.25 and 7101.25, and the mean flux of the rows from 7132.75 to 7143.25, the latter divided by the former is 1.17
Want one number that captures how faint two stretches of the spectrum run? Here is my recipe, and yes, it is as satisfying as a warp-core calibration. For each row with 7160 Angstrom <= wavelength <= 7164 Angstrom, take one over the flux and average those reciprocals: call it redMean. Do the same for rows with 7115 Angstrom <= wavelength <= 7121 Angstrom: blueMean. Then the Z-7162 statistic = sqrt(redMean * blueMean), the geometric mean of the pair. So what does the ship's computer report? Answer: 0.0517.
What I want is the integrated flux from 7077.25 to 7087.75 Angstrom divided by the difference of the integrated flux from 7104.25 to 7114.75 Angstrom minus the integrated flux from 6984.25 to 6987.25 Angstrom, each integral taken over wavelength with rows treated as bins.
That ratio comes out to 1.3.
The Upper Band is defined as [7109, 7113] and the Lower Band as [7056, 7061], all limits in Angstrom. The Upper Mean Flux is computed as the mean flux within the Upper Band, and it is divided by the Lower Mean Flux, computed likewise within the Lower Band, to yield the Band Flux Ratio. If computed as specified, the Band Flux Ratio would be 1.14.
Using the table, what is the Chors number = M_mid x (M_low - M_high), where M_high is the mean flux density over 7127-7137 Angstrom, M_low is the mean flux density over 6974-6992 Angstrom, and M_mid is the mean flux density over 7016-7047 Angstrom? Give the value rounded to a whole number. 13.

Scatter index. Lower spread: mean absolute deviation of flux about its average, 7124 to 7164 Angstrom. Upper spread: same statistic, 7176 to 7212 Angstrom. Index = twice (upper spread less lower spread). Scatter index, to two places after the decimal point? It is -0.22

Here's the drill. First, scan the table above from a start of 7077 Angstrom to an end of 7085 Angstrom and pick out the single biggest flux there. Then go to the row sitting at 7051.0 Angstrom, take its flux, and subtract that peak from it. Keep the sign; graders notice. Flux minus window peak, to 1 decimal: -2.2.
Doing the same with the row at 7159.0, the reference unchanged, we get -0.1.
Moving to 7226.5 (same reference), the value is 1.7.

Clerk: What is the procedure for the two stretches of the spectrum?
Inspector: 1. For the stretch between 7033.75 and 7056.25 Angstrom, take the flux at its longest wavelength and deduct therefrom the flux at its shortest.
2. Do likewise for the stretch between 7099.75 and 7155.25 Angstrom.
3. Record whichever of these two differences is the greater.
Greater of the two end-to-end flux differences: 1.6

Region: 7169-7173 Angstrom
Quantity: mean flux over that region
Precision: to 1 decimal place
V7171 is 19.7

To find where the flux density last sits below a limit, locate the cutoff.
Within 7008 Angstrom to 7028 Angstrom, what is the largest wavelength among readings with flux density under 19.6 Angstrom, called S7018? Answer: 7027.0 Angstrom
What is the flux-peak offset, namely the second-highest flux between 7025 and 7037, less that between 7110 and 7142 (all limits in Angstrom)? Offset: -1.8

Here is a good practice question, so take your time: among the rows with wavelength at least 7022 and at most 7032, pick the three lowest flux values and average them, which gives 18.0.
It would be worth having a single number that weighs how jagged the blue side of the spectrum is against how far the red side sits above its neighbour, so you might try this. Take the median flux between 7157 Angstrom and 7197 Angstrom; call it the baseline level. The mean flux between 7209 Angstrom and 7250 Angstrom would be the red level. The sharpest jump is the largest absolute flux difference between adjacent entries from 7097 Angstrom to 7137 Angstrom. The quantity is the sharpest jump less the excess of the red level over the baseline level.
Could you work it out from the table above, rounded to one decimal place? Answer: 0.6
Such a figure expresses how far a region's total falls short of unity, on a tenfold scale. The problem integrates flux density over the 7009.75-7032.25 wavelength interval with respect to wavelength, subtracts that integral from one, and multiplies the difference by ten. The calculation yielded -4379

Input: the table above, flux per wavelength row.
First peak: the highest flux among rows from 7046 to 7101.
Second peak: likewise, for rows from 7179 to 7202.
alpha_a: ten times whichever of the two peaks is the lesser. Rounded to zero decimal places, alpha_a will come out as 195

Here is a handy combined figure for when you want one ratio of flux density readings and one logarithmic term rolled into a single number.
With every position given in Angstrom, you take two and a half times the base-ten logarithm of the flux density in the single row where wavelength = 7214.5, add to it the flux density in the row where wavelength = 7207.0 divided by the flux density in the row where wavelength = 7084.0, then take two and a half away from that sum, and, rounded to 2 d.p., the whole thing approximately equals 1.79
